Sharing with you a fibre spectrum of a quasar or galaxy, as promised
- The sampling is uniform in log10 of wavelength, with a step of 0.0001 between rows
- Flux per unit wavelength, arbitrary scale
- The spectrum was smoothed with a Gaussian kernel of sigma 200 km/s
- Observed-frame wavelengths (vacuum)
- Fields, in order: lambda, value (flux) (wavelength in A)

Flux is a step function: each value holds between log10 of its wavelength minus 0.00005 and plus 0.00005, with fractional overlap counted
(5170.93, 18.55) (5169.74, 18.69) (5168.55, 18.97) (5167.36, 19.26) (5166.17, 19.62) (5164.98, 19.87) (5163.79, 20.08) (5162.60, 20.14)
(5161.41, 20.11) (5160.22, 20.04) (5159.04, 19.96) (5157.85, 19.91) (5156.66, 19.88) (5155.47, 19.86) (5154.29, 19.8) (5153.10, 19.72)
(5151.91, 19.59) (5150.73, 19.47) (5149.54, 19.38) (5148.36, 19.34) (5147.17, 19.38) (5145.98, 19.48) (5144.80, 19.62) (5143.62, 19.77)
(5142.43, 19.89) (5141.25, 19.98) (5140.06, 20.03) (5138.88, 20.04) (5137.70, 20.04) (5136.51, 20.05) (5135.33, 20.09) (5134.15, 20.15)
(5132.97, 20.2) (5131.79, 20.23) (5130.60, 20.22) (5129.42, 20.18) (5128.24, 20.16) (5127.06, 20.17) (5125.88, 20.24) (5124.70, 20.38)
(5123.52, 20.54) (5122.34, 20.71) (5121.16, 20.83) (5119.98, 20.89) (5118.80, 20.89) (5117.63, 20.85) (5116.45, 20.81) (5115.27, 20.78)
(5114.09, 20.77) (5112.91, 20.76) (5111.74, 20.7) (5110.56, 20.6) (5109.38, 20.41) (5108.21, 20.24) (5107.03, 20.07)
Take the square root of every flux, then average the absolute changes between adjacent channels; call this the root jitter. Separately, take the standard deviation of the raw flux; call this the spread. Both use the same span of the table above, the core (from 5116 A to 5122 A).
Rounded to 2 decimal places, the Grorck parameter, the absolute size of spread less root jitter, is 0.03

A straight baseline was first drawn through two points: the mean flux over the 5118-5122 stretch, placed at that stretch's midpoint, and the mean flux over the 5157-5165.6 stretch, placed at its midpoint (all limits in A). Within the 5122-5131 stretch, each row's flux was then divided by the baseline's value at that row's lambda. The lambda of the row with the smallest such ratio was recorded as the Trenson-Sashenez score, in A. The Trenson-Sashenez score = 5127.06 A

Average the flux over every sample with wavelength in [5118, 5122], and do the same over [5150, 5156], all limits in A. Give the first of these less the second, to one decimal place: 1.2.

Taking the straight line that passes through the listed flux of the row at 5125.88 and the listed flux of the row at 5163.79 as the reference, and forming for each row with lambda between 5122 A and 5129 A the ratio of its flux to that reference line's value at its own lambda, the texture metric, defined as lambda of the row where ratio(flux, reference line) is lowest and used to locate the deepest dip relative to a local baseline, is 5128.24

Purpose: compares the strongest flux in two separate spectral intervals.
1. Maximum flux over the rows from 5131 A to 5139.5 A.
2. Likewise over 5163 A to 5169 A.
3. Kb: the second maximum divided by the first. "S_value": 0.99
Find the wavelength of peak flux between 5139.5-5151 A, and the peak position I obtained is 5140.06 A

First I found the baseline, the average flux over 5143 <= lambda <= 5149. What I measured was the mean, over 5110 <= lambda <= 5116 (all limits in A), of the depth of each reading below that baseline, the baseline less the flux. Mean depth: -1.2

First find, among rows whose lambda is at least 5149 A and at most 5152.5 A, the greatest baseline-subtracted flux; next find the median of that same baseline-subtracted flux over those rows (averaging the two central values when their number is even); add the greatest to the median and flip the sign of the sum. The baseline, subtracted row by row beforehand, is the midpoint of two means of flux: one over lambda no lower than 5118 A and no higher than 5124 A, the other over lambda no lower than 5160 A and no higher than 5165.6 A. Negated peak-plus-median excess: 1.8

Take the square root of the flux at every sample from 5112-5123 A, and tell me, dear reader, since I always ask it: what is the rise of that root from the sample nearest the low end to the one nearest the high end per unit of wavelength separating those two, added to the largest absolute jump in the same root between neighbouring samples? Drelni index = 0.013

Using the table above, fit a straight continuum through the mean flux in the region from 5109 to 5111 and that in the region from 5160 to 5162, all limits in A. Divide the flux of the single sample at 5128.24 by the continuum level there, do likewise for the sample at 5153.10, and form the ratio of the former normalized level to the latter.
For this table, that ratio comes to 1.01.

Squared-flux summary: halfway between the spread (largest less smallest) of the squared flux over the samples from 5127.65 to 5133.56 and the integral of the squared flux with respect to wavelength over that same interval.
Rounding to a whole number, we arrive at 1206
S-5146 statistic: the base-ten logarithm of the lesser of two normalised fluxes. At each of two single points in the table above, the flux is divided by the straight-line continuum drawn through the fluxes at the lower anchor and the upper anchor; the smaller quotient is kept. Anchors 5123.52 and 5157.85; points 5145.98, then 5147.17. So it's -0.016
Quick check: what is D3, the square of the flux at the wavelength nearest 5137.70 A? 402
